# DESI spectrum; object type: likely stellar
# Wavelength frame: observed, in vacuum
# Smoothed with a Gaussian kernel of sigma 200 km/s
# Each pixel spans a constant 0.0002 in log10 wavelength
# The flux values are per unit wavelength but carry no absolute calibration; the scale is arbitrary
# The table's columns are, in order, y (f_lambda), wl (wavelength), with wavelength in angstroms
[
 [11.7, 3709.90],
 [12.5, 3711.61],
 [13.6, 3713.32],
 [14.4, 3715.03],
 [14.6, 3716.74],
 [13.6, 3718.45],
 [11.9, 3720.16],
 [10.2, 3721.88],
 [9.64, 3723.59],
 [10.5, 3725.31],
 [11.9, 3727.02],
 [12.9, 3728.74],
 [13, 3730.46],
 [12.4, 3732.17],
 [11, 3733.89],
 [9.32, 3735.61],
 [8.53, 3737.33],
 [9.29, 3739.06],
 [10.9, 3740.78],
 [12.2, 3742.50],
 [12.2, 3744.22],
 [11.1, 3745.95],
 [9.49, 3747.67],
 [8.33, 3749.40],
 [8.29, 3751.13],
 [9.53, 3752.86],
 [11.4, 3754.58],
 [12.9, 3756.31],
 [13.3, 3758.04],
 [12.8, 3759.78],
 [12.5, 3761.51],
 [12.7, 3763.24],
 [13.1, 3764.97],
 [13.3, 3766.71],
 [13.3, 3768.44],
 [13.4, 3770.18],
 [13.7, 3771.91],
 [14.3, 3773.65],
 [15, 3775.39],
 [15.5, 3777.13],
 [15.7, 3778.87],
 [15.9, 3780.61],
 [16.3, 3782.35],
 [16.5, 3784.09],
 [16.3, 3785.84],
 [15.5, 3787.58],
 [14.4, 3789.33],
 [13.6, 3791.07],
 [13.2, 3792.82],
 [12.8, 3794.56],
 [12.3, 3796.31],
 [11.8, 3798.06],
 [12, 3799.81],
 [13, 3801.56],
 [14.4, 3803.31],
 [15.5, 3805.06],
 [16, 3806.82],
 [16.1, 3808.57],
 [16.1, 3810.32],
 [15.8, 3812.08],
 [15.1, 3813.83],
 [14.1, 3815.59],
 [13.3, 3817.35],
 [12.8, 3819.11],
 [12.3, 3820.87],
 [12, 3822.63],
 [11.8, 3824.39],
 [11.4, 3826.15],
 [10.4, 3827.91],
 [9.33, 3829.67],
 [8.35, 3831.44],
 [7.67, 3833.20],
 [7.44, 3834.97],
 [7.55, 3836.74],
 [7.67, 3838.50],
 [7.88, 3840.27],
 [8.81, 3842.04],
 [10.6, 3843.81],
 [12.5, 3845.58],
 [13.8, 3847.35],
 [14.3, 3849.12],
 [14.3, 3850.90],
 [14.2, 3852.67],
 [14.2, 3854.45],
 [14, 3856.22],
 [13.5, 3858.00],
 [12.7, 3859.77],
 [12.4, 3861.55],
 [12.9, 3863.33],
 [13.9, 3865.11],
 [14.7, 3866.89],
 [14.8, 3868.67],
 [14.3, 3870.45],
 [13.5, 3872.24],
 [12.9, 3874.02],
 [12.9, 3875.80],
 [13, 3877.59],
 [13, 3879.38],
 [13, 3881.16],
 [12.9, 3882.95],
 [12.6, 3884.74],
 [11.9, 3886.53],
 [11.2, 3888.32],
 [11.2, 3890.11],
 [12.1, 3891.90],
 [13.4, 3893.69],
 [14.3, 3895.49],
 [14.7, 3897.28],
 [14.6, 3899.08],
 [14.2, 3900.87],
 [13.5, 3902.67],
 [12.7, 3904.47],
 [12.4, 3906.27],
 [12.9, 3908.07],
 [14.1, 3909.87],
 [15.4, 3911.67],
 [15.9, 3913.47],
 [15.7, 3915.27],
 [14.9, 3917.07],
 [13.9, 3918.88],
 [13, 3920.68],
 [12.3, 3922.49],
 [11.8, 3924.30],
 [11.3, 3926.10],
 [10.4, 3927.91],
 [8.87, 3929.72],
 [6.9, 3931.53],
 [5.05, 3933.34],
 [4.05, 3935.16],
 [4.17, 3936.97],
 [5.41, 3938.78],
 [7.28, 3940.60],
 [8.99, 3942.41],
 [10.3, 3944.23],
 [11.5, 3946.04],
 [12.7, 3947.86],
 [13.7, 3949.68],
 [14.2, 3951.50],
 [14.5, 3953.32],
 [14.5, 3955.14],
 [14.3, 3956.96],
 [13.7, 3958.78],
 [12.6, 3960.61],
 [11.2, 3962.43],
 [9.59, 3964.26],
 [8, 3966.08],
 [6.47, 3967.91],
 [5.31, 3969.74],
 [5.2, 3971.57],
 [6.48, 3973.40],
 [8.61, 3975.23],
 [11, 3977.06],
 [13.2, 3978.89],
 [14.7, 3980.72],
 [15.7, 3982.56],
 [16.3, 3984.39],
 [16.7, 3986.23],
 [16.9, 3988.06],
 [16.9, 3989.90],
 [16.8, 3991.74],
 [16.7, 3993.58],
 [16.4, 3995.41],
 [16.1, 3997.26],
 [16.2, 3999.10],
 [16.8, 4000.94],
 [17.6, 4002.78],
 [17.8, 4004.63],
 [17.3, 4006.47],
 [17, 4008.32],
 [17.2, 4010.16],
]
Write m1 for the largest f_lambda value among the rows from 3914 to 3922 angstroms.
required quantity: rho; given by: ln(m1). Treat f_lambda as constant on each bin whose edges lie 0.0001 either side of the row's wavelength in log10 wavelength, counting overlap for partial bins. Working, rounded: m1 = 15.7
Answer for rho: 2.8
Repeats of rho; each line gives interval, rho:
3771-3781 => 2.8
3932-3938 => 1.6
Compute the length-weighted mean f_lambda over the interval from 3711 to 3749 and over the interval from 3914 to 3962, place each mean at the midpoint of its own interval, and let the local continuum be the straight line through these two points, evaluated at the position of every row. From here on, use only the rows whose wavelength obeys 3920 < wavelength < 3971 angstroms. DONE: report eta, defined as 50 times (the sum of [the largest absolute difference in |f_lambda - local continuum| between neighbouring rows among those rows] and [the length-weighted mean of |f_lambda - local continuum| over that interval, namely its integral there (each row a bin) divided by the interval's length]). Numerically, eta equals 243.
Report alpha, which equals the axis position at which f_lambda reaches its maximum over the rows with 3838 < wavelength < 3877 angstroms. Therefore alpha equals 3868.67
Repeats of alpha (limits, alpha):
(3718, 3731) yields 3718.45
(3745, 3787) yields 3784.09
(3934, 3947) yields 3946.04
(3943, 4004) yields 4002.78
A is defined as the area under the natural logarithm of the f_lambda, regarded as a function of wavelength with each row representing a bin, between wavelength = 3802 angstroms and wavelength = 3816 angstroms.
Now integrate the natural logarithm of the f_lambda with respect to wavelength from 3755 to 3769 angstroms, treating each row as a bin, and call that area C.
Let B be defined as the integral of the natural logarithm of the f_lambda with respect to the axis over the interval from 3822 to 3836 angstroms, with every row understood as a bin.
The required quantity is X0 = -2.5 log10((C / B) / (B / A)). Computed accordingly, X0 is -0.34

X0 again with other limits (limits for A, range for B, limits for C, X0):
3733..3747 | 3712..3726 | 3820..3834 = 0.14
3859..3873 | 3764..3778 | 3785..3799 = 0.02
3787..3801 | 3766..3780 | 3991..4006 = -0.10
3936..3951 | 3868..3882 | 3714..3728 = 0.17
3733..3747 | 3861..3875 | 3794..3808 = 0.12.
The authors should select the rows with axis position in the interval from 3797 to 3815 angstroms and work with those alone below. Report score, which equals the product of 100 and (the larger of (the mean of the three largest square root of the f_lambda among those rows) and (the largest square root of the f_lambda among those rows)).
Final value 401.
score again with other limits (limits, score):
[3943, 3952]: 377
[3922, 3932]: 351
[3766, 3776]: 387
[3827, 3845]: 326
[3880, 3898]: 383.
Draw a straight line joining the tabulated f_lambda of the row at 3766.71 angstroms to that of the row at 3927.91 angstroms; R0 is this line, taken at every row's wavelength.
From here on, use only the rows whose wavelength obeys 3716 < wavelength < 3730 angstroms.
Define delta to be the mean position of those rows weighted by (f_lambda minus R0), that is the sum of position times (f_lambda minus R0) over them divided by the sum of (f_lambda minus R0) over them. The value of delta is 3723.8 angstroms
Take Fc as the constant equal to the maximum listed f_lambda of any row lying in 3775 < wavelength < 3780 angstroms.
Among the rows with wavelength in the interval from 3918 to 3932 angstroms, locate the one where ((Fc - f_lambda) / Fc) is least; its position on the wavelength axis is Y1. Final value 3918.88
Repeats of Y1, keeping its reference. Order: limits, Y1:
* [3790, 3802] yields 3791.07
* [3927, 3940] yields 3927.91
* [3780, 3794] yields 3784.09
